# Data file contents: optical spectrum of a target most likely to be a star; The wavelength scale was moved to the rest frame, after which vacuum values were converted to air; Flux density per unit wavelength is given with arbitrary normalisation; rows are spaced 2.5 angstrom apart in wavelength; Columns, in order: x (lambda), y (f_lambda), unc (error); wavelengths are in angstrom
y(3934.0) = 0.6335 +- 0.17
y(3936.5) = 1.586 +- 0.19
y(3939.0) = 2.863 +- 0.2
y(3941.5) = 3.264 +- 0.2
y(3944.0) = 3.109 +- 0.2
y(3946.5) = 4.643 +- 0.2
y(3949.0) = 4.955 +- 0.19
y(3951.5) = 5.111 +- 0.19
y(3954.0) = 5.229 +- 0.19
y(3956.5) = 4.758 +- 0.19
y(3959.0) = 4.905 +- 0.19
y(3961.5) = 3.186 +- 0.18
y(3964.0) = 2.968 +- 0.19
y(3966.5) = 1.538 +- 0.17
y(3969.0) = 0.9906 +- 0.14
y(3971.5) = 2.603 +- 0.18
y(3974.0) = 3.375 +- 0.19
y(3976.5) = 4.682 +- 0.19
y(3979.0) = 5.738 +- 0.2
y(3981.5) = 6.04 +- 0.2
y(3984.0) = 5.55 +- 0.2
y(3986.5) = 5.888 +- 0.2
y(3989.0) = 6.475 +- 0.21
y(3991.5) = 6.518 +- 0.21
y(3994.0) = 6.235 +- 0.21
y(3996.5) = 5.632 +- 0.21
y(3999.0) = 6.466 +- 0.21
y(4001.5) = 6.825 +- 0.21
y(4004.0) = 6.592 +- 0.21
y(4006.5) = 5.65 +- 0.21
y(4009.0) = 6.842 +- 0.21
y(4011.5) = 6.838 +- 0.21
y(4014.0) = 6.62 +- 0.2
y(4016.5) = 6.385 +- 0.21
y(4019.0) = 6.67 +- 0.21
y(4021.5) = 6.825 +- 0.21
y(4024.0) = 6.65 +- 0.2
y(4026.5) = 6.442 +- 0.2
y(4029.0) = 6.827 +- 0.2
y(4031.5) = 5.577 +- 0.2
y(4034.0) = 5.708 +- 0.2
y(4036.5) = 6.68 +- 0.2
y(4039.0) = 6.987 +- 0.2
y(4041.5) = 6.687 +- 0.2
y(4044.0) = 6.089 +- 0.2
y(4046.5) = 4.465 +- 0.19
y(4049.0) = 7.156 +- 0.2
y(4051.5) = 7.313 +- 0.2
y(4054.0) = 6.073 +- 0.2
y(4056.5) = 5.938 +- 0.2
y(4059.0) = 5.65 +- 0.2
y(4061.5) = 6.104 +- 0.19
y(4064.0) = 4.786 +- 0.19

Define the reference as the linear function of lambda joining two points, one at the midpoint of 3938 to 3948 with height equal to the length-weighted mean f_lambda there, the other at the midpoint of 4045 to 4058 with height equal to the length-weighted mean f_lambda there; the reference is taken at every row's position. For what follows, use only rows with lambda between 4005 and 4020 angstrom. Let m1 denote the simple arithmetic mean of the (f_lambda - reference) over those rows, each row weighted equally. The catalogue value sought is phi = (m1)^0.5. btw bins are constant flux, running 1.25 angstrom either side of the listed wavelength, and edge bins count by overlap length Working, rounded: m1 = 1.3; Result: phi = 1.13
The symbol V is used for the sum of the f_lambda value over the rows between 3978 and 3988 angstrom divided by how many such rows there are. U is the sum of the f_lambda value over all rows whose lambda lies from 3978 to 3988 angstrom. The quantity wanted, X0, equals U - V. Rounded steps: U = 23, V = 5.8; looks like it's 17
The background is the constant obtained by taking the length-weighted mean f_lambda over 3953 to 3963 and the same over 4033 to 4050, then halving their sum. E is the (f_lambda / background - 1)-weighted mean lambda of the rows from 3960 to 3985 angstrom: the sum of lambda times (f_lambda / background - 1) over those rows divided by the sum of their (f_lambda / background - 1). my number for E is 3967.2 angstrom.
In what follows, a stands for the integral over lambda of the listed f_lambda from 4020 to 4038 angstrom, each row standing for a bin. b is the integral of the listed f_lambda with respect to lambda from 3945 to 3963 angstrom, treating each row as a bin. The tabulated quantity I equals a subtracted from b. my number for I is -32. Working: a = 115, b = 83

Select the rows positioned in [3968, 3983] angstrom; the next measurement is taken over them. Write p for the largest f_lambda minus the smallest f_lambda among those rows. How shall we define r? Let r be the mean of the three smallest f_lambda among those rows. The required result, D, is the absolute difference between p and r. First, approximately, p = 5.0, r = 2.3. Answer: 2.7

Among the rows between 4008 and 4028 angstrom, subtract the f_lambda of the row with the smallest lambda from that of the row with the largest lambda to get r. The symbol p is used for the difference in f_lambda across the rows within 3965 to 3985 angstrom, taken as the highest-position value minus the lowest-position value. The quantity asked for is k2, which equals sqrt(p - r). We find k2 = 2.10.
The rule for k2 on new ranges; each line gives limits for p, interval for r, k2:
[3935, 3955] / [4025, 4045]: 2.00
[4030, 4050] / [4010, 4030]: 1.26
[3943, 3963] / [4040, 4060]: 1.06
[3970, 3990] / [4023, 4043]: 1.96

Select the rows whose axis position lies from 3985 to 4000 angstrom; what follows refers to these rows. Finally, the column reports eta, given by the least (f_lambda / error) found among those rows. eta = 26.8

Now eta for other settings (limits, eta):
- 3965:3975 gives 7.1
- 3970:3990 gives 14.5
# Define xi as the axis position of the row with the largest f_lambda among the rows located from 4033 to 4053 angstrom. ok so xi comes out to 4051.5 angstrom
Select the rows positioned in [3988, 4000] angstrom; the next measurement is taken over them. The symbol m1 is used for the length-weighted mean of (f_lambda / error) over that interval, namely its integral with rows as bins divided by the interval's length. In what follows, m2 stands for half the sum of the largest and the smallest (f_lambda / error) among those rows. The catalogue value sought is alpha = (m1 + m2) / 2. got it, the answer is 29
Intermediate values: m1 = 30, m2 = 29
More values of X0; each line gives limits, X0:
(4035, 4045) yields 20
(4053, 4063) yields 18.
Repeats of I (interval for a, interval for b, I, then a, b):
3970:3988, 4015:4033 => 30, 87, 117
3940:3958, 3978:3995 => 24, 80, 103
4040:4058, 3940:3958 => -33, 112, 80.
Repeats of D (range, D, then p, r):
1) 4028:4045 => 4.4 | 1.4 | 5.8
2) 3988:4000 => 5.2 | 0.9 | 6.1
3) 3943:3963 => 1.5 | 2.1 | 3.6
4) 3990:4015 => 4.6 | 1.2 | 5.8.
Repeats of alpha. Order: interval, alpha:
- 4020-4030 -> 33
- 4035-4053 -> 31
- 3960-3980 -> 17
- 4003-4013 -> 30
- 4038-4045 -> 33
